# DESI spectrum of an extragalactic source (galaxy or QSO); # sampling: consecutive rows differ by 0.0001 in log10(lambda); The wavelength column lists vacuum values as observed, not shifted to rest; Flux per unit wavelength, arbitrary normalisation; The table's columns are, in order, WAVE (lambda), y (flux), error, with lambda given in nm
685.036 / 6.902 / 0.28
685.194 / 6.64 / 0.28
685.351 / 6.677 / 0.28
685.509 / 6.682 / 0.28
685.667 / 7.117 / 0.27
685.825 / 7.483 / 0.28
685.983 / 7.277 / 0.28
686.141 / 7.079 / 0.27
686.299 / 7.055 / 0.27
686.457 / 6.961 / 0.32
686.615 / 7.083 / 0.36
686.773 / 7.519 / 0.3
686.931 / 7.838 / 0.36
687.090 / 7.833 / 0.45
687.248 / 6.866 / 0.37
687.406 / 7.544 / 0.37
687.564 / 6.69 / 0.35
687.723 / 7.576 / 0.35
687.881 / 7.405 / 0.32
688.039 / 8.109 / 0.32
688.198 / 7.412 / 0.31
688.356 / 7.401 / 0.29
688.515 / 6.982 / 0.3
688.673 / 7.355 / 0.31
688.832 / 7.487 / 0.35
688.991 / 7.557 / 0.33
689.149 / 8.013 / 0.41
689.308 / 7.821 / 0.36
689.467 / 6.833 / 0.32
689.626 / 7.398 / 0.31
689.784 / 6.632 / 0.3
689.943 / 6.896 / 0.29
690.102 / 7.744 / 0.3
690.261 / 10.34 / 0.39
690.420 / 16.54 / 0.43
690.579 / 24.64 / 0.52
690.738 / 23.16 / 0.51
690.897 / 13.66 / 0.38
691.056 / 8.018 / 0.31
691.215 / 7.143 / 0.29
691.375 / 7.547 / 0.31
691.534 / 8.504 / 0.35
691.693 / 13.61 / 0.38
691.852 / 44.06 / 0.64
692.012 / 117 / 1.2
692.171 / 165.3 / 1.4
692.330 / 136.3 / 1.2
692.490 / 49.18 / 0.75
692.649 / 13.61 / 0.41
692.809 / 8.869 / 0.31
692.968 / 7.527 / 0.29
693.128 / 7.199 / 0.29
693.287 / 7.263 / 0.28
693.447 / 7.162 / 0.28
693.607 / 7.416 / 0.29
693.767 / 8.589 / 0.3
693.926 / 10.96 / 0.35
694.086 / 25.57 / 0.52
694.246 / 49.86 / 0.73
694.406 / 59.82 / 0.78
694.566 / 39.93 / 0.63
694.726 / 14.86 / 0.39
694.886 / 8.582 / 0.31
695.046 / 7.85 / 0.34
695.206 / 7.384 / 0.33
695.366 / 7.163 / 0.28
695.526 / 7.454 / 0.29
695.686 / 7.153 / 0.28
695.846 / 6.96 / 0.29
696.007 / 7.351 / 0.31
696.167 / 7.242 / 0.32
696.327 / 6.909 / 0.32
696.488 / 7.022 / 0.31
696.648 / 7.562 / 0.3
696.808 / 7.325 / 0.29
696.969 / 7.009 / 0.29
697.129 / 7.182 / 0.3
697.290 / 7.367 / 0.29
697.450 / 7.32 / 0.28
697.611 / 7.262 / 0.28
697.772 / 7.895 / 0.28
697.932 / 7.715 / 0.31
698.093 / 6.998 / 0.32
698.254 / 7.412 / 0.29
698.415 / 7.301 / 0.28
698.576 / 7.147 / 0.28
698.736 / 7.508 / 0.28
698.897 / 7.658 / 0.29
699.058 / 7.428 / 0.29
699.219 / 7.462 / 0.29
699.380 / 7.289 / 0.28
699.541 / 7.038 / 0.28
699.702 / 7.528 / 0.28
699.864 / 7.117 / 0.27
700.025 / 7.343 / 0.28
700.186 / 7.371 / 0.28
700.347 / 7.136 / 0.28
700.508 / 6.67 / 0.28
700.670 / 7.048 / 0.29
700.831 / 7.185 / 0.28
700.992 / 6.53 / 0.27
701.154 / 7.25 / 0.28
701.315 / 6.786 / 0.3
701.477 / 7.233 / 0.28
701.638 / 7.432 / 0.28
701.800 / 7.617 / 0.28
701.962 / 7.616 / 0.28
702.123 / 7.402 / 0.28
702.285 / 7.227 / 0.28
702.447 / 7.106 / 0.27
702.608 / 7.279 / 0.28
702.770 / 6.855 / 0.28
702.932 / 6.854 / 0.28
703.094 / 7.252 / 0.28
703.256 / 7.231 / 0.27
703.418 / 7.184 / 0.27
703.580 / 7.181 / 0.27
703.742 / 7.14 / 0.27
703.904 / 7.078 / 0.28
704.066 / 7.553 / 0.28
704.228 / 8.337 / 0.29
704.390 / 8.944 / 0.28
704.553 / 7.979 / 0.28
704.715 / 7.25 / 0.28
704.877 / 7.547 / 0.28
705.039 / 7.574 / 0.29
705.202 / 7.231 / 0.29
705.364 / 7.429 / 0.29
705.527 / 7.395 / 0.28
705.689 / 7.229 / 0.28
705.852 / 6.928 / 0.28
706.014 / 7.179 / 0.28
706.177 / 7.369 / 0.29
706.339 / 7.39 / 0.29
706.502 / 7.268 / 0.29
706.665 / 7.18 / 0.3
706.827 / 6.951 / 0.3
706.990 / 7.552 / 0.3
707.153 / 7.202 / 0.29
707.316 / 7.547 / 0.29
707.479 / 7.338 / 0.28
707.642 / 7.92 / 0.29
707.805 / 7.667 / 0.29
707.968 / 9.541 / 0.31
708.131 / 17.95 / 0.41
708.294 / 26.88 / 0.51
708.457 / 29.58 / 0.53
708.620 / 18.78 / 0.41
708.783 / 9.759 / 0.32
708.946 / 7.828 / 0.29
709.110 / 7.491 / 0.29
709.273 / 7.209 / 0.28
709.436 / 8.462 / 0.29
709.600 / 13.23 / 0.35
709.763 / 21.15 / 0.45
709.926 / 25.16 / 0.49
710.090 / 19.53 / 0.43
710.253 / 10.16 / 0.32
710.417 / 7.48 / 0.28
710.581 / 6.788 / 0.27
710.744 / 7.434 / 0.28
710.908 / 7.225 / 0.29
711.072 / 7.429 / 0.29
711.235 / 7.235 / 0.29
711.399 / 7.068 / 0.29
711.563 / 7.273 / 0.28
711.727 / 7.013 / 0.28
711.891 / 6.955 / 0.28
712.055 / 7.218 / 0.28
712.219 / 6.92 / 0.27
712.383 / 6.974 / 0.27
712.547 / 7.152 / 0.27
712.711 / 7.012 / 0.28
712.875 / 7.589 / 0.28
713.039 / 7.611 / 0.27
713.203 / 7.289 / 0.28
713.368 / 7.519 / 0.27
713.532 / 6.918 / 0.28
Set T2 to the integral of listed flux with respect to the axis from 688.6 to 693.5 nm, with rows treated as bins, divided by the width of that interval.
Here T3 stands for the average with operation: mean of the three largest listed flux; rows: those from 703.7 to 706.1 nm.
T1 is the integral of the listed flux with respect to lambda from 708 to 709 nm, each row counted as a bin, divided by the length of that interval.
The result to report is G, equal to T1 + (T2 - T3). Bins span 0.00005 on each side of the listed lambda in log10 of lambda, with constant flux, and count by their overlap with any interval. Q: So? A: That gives 35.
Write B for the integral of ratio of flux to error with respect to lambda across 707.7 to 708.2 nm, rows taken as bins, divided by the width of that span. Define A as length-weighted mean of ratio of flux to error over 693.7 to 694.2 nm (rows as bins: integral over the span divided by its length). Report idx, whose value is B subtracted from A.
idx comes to 6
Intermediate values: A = 38.8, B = 33.1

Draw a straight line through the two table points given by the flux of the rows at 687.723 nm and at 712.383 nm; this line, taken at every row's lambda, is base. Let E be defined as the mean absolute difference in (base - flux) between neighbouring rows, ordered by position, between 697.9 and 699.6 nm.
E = 0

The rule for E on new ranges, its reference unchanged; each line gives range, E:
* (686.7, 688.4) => 1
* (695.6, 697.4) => 0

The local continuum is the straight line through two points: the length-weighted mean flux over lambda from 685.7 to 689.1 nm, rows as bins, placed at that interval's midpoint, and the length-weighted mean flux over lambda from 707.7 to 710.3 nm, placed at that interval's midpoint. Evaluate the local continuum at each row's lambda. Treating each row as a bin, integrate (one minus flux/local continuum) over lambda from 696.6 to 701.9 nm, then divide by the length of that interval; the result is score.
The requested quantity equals 0.37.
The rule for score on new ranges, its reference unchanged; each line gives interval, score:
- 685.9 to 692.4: -1.25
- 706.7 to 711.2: 0.21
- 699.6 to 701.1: 0.41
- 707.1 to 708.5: 0.10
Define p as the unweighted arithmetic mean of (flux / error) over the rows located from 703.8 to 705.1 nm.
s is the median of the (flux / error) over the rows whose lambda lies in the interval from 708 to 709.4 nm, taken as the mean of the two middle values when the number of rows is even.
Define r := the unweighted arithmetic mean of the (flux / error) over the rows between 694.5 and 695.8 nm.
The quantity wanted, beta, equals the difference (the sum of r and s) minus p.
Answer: 41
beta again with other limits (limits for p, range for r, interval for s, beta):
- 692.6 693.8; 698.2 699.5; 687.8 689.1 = 22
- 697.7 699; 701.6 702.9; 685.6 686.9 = 27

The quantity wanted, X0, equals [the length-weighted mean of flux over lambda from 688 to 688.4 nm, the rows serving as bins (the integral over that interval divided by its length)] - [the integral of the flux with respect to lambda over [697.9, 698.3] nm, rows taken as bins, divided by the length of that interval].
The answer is 0.3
